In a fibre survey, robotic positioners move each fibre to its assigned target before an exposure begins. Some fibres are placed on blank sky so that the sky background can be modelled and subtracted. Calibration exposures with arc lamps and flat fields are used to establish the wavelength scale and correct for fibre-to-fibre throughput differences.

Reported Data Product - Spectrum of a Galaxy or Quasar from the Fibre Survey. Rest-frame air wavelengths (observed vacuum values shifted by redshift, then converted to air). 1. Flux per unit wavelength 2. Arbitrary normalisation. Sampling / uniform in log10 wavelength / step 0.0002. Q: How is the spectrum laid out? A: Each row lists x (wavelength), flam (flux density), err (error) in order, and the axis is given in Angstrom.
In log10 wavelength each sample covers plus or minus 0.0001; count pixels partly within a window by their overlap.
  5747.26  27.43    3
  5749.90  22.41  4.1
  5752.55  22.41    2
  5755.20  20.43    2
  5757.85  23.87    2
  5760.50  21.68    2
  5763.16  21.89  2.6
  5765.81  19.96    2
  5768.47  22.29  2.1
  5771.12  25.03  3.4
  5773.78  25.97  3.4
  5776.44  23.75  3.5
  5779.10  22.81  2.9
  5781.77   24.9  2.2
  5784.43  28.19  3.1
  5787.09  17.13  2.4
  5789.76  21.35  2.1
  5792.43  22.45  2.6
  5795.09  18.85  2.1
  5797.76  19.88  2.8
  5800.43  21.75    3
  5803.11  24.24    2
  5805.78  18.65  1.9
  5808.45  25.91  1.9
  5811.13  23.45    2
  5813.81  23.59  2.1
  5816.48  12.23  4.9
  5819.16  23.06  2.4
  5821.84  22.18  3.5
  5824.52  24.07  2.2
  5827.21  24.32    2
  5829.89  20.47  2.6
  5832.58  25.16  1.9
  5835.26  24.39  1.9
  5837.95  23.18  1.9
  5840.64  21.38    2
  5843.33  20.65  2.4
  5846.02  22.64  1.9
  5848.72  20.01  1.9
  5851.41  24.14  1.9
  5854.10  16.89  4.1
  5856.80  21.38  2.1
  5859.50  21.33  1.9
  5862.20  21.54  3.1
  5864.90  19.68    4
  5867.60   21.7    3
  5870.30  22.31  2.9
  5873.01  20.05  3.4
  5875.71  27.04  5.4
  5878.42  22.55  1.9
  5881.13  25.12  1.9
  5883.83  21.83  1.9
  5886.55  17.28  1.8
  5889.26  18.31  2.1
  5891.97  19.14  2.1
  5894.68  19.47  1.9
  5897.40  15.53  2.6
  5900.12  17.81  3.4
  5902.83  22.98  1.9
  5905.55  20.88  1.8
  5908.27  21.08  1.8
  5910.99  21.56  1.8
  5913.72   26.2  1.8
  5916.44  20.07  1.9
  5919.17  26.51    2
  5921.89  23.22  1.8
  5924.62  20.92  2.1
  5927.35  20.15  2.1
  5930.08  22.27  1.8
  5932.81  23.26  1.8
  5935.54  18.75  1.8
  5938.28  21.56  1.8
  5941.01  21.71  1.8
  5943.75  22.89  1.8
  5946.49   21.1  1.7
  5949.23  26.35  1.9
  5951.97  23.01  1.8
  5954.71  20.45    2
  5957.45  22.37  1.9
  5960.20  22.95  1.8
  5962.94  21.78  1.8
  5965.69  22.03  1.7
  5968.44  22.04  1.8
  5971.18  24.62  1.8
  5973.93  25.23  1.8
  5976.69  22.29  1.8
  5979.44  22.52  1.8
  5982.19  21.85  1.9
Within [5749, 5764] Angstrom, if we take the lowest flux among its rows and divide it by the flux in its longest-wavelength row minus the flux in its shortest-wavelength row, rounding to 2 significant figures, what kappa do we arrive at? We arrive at -39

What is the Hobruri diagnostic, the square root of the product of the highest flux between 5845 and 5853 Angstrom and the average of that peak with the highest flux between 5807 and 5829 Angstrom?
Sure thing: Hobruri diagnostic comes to 24.6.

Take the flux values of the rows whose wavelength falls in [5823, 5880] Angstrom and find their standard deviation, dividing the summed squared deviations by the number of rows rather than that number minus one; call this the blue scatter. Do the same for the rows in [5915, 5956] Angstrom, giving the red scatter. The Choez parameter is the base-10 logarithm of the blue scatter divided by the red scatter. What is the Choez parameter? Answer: 0.02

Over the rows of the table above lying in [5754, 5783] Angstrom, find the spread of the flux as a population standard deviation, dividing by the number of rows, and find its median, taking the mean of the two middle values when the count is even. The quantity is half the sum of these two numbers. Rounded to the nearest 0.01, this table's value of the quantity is 12.32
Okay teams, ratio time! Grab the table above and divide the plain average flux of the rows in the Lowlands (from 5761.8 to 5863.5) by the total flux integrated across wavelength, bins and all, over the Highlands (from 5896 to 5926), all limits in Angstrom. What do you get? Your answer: 0.03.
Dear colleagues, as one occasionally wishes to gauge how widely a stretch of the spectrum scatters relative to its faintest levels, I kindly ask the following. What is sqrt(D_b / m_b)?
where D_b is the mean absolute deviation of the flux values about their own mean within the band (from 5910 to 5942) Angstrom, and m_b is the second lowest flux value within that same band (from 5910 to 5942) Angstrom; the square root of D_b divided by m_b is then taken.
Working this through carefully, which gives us 0.296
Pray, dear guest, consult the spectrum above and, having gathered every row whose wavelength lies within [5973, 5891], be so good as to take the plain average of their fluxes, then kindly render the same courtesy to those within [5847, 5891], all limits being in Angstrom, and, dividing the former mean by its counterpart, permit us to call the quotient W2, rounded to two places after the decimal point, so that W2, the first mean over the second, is 1.02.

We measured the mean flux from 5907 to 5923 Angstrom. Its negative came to -23.1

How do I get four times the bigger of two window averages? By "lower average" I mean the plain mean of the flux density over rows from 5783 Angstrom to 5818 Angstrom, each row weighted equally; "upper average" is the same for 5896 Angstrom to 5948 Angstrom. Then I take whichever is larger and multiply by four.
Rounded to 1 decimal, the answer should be 86.0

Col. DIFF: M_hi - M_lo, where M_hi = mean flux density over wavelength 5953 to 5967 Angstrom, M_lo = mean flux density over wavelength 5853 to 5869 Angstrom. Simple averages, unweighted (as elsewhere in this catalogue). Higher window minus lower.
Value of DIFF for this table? 1.5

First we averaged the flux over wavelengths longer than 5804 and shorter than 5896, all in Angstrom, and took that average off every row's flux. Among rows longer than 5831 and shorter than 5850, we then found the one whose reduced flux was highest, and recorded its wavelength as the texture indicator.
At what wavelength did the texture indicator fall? 5832.58 Angstrom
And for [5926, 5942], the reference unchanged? 5932.81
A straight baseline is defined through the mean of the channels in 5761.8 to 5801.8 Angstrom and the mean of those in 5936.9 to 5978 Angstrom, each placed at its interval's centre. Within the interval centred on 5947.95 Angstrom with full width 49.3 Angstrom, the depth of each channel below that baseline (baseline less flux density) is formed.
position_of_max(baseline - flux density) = 5935.54 Angstrom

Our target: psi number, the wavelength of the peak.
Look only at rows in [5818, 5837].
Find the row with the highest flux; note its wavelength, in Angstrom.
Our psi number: 5832.58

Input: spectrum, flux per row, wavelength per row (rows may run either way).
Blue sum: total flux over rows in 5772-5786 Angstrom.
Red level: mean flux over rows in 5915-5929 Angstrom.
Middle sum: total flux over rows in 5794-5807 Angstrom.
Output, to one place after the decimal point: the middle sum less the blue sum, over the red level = -1.0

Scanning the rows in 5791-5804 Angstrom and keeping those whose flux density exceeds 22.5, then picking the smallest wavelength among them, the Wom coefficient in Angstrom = 5803.11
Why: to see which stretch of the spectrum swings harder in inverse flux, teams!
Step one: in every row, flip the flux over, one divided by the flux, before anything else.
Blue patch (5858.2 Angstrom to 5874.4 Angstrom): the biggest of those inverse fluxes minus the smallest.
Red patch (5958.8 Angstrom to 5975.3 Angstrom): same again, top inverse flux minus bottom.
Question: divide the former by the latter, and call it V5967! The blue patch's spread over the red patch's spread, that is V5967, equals 1.0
